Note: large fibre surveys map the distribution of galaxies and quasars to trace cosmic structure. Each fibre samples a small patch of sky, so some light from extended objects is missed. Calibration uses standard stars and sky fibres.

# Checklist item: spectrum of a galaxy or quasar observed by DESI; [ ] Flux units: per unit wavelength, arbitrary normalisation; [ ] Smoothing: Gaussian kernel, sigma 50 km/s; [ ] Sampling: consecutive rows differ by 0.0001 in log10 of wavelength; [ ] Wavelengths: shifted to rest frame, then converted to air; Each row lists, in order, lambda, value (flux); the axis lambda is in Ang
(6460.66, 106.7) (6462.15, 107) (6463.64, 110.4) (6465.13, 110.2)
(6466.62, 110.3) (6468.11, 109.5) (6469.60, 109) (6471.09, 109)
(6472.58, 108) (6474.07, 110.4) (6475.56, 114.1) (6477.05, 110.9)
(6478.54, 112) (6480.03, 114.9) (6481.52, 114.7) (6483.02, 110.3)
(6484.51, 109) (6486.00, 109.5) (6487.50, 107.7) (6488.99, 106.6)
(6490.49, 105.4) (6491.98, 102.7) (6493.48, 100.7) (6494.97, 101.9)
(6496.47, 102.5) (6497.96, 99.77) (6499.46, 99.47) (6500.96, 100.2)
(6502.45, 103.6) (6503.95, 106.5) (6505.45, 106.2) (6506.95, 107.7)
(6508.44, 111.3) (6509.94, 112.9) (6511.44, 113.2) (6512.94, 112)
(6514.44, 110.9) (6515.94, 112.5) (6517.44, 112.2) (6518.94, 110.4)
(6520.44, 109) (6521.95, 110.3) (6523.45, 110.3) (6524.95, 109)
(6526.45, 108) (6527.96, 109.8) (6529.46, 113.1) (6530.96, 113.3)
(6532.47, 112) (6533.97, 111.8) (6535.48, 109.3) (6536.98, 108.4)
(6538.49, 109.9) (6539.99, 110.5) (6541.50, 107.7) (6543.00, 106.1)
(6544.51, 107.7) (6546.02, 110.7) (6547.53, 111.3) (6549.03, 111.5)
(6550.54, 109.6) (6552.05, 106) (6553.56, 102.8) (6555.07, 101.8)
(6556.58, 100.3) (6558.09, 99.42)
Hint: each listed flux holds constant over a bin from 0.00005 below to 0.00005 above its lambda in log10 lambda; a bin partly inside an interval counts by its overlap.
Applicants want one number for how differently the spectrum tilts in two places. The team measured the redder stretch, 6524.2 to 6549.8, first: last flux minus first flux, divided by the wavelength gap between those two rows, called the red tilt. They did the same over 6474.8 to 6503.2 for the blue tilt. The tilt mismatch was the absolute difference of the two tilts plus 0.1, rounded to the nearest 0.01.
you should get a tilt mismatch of 0.59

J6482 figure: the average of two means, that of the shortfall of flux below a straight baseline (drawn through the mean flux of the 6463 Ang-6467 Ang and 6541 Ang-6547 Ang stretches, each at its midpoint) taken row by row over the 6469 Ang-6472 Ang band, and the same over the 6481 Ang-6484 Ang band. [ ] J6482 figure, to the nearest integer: -1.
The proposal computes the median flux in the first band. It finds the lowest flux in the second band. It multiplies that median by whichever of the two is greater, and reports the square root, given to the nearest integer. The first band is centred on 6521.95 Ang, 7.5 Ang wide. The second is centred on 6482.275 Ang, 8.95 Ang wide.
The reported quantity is 110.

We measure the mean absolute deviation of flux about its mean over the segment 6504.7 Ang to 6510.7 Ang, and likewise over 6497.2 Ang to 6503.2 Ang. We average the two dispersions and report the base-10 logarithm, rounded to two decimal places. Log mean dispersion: 0.30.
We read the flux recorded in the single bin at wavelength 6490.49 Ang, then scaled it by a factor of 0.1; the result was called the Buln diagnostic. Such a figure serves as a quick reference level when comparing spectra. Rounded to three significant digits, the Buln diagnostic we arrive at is 10.5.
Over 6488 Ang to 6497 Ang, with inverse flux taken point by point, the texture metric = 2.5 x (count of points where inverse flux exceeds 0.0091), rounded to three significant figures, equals 15.0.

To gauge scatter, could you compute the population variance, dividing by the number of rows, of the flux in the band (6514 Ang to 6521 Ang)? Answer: 1.6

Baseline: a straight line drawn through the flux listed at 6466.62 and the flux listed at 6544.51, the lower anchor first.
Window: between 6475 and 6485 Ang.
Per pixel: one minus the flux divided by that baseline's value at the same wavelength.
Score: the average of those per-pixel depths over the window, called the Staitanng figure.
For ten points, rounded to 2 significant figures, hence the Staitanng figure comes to -0.022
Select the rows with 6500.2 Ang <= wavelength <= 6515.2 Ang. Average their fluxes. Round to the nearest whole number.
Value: 108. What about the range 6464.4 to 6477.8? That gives 110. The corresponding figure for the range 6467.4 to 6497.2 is 108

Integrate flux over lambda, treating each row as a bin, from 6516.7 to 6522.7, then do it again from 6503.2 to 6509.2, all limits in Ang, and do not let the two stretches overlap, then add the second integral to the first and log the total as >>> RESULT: 1310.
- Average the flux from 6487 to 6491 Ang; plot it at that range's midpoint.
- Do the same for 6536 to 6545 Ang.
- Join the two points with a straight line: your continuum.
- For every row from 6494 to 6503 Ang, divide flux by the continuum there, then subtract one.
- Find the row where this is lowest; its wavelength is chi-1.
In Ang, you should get 6499.46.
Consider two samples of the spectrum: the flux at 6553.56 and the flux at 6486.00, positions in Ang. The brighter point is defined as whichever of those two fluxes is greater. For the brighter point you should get 109.5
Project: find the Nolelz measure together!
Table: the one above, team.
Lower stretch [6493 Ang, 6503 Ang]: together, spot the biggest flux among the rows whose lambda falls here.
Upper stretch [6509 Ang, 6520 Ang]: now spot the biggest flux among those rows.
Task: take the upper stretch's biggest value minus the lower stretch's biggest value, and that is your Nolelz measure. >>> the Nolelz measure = 10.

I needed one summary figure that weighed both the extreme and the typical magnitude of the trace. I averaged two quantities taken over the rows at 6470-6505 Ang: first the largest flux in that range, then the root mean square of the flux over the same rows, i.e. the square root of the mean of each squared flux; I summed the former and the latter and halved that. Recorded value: 111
